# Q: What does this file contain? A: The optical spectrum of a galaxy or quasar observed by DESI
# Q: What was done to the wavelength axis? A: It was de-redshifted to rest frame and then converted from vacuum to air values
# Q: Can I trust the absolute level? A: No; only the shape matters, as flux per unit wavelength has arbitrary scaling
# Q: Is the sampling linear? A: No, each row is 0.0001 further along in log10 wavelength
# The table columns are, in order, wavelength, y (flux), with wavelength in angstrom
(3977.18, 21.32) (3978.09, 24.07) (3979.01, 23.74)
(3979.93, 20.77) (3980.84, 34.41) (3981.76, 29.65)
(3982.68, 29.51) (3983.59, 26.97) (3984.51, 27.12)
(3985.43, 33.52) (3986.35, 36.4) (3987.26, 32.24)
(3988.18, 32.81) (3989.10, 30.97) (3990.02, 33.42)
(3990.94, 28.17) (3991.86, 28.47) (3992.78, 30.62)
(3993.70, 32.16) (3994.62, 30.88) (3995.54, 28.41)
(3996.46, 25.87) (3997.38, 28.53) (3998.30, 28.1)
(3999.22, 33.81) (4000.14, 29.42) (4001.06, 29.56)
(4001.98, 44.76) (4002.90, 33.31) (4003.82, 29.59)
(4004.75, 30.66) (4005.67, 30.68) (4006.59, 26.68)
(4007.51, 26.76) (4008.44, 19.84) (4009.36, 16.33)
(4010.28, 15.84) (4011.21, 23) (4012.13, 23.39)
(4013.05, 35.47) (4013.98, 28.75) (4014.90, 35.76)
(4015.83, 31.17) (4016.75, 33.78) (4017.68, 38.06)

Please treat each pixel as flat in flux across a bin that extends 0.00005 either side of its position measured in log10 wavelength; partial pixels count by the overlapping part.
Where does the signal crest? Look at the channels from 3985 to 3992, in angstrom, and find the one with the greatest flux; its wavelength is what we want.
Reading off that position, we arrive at 3986.35 angstrom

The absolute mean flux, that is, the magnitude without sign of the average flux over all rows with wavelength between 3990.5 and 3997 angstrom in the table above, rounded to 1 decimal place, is 29.2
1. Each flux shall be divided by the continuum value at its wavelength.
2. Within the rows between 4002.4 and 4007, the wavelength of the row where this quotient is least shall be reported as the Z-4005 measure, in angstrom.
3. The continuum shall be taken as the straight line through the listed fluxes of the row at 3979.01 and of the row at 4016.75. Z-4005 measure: 4006.59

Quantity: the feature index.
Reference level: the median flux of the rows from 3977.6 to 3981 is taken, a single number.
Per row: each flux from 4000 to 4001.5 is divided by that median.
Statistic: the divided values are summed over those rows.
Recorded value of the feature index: 2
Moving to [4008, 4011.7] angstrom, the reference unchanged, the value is 3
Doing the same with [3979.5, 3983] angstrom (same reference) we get 5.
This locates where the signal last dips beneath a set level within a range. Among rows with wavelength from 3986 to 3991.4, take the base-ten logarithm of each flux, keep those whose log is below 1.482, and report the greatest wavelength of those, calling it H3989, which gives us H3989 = 3990.94 angstrom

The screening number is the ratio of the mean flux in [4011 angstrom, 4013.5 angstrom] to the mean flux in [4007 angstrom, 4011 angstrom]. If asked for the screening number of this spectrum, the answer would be 1.39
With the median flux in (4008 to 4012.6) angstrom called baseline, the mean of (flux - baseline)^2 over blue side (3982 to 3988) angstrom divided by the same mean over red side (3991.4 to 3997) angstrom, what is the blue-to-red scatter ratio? 1.4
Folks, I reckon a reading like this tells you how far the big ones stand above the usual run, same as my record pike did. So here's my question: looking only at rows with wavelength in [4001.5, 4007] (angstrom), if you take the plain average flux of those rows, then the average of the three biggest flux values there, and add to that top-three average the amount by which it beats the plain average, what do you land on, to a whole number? 40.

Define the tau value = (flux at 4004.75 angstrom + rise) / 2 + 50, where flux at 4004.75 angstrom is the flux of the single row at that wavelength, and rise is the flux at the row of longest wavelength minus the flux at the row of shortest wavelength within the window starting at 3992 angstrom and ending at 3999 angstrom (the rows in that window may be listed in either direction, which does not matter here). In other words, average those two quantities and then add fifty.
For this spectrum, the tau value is 64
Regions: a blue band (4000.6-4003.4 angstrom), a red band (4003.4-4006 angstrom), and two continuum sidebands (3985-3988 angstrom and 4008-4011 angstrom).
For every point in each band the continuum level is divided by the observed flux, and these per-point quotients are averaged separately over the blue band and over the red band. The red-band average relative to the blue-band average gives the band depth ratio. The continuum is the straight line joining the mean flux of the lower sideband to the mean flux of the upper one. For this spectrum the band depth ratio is 1.05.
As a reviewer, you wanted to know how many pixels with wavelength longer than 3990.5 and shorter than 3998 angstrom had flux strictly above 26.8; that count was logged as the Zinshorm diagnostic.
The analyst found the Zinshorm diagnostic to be 7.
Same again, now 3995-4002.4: 7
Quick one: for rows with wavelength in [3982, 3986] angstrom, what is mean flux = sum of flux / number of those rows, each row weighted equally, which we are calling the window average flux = 29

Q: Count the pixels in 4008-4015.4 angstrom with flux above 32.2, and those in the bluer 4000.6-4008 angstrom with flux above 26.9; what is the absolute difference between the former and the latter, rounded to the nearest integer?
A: 4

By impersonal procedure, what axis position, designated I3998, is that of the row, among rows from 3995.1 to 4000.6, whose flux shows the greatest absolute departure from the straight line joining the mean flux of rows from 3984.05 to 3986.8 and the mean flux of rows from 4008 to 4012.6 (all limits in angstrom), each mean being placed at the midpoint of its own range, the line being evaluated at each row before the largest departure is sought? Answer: 3999.22 angstrom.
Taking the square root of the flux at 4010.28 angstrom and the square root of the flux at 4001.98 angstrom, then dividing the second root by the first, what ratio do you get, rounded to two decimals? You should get 1.68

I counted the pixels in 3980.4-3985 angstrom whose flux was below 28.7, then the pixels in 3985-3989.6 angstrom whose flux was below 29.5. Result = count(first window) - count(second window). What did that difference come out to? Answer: 2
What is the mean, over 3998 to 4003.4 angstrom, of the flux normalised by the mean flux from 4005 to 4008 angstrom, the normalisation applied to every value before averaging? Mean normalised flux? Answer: 1.18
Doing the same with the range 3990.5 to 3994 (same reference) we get 1.06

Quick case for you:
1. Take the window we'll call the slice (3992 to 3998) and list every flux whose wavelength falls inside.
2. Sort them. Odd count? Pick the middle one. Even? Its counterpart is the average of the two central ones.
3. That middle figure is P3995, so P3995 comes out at 29.6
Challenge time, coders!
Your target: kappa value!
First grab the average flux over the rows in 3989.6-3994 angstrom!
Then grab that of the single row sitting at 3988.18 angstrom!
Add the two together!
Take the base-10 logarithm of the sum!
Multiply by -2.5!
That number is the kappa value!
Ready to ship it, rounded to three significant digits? -4.50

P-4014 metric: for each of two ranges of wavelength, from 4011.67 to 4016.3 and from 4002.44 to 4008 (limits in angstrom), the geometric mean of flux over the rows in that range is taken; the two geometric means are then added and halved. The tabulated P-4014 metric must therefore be 30.0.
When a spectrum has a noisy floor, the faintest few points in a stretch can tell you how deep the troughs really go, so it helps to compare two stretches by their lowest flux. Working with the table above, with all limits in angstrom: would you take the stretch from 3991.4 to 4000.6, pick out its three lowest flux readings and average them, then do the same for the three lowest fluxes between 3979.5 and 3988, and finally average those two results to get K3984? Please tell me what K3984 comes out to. 26.2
